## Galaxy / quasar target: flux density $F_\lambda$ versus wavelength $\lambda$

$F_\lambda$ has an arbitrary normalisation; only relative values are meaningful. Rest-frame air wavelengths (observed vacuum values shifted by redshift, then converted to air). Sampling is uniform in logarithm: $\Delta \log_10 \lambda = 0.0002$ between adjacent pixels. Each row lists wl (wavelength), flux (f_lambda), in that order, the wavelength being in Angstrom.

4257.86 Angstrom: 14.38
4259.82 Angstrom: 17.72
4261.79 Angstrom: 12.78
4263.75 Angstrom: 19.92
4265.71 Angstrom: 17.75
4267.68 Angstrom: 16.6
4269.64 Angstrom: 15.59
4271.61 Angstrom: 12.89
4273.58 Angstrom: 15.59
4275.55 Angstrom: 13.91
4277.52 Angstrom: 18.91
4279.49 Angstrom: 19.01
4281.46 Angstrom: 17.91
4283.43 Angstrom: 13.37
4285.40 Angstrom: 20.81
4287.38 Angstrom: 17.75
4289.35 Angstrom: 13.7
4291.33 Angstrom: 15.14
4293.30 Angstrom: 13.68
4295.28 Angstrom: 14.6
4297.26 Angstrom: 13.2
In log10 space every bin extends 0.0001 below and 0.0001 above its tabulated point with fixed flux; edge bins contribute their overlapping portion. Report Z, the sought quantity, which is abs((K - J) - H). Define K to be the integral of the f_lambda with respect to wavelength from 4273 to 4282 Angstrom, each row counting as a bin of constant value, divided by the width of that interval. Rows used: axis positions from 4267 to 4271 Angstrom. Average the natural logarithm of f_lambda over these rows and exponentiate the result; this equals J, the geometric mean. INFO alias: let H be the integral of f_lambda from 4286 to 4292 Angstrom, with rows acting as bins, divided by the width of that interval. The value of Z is 14.9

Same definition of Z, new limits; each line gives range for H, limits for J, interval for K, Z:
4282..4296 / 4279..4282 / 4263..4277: 18.1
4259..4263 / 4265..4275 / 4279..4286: 13.5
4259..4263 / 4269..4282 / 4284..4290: 14.2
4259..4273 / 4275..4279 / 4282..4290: 15.7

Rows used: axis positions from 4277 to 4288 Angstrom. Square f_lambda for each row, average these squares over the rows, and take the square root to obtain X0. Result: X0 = 18.1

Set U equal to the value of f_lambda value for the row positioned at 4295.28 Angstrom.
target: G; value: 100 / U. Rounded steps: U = 14.6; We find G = 6.8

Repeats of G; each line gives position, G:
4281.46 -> 5.6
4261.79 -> 7.8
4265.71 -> 5.6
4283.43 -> 7.5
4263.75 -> 5.0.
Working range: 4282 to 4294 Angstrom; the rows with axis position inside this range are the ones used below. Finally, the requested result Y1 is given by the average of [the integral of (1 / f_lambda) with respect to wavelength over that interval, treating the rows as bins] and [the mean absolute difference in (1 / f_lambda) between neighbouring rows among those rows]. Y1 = 0.395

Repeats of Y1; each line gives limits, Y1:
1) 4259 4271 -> 0.375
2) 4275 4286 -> 0.333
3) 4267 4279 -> 0.394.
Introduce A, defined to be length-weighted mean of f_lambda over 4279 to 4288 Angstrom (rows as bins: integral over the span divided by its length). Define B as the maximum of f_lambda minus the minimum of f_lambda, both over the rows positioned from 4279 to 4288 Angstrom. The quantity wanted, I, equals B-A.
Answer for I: -10.3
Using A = 17.7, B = 7.4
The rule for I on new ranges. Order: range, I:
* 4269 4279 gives -9.5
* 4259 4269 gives -9.8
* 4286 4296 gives -11.1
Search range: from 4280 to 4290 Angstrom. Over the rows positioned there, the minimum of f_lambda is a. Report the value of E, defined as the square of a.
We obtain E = 179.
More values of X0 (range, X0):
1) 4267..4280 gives 16.2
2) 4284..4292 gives 17.1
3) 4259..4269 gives 17.1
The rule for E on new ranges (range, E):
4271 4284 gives 166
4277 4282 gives 321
